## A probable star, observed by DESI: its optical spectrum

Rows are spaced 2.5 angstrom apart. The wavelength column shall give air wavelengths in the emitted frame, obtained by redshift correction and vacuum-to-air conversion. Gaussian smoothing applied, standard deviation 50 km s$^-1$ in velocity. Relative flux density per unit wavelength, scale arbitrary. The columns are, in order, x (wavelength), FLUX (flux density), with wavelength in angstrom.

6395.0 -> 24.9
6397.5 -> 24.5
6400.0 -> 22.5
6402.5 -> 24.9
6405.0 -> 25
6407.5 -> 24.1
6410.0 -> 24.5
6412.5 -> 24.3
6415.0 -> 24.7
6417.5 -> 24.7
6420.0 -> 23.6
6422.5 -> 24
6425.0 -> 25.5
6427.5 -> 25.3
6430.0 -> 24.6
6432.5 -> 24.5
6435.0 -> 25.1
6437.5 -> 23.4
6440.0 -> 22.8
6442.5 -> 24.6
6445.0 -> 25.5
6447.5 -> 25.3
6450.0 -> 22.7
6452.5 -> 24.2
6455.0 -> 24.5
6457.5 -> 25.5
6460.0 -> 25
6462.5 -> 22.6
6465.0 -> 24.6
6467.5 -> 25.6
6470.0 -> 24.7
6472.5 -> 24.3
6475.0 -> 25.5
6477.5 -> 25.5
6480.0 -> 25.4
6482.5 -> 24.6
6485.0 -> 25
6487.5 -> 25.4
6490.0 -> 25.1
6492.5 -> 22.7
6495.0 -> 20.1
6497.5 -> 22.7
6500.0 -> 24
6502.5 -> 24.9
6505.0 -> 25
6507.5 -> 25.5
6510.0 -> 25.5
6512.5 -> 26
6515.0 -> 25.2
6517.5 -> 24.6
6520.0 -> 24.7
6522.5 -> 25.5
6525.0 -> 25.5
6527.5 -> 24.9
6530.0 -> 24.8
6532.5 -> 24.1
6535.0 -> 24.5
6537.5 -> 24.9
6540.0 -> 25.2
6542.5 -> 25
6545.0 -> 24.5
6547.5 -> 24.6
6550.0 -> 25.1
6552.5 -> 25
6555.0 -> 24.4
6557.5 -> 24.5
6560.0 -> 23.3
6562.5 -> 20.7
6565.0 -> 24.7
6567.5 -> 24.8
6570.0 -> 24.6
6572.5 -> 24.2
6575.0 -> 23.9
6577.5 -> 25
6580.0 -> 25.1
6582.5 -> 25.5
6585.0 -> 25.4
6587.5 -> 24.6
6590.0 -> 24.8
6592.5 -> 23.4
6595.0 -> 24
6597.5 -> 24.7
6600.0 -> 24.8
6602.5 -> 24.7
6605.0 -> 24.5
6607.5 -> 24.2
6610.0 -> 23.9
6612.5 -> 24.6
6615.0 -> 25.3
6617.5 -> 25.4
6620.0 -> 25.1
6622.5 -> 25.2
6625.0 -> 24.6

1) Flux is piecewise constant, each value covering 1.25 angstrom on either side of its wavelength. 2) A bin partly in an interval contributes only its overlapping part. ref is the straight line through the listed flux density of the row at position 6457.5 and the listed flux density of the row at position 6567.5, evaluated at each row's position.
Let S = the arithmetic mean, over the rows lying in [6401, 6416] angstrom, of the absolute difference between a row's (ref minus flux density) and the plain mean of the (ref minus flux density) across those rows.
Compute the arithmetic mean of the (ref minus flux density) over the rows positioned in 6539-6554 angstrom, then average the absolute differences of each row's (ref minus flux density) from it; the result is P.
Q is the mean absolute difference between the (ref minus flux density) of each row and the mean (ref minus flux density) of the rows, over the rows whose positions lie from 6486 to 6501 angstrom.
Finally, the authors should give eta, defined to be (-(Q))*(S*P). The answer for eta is -0.10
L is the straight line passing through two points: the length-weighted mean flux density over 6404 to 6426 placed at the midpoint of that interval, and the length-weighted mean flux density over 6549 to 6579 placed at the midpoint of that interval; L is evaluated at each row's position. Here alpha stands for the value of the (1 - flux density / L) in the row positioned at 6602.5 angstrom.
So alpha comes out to -0.025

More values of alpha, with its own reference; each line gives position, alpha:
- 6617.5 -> -0.055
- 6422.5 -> 0.019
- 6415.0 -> -0.009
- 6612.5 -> -0.021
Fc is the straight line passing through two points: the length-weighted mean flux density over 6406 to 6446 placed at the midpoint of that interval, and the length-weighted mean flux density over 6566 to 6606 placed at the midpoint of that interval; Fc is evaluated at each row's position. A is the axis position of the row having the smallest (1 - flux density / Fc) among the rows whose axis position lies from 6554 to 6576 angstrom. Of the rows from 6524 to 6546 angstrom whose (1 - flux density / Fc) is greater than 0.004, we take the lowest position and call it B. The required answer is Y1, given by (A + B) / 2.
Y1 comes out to 6550.0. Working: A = 6567.5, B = 6532.5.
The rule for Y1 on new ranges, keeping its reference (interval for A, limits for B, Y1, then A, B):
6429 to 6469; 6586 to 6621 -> 6530.0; 6467.5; 6592.5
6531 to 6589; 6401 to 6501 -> 6495.0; 6582.5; 6407.5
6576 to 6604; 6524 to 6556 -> 6557.5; 6582.5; 6532.5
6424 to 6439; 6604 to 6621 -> 6515.0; 6425.0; 6605.0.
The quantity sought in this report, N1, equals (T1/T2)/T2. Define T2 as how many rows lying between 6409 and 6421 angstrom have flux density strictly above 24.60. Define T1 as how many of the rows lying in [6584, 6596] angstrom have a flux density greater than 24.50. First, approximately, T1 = 3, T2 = 2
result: 0.75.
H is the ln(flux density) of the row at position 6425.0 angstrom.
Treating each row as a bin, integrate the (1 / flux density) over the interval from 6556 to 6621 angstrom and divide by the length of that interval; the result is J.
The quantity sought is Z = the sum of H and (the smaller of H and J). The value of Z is 3.280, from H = 3.24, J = 0.0410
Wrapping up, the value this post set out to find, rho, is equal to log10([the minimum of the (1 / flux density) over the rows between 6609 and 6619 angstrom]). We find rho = -1.40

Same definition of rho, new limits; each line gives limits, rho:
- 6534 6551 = -1.40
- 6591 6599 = -1.39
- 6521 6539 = -1.41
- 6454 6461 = -1.41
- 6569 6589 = -1.41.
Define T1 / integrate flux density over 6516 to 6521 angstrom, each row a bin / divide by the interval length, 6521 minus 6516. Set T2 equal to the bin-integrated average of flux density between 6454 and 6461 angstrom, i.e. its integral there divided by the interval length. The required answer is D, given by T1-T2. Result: -0.34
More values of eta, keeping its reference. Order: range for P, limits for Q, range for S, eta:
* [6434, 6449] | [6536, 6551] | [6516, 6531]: -0.07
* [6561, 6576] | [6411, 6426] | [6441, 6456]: -0.35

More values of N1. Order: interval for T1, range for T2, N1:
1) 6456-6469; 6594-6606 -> 0.44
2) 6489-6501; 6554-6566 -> 1.00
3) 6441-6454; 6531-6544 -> 0.33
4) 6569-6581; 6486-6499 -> 0.75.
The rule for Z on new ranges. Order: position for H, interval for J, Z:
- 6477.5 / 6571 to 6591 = 3.279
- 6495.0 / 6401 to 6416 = 3.041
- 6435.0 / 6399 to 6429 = 3.264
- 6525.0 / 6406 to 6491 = 3.279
